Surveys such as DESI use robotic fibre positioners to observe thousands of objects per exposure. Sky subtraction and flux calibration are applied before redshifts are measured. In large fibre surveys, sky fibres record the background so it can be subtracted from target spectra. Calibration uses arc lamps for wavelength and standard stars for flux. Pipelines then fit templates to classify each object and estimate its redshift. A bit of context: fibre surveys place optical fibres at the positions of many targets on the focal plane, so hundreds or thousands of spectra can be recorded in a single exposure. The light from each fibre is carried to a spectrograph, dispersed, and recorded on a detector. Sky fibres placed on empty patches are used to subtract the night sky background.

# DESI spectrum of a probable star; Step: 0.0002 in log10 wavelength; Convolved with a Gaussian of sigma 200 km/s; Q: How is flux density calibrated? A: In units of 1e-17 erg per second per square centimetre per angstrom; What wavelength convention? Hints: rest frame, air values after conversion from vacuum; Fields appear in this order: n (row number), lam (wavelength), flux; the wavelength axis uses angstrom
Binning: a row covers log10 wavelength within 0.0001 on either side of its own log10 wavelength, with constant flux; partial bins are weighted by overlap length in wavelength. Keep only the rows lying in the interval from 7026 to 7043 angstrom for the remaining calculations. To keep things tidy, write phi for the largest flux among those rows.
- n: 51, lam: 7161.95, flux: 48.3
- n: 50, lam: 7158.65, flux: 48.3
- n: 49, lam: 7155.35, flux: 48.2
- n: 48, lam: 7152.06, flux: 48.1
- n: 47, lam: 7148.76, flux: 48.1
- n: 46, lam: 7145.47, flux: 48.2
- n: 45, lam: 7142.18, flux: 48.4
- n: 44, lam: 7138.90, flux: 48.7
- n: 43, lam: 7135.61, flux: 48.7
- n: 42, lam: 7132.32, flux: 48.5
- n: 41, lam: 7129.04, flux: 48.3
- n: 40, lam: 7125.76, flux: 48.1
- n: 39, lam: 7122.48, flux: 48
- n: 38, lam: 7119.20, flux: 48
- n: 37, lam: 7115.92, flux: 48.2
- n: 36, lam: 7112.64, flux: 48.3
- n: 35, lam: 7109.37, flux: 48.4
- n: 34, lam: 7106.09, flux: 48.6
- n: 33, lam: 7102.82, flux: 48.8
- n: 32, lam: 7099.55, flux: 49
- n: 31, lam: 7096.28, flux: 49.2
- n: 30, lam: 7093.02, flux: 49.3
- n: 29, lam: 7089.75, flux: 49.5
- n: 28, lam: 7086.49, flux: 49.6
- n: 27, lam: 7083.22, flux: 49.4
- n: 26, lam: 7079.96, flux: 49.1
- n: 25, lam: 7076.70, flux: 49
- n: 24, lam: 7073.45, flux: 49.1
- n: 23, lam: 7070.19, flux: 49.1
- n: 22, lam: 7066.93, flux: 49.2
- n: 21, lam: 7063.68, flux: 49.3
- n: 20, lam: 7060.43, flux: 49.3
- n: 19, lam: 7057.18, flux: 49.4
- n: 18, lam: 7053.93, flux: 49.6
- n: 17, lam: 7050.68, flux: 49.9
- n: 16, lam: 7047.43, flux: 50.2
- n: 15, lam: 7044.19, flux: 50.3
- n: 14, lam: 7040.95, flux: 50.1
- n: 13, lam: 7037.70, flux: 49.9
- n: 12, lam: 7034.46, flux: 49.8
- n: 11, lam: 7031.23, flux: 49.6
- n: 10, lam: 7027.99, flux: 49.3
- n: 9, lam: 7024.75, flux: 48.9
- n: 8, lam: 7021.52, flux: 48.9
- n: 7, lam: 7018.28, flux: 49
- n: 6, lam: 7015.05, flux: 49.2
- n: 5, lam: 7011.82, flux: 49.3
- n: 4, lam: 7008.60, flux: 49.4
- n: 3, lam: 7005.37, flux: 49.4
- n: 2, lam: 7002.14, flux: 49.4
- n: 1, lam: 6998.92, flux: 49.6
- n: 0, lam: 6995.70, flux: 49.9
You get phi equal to 50.1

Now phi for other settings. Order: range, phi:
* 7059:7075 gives 49.3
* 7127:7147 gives 48.7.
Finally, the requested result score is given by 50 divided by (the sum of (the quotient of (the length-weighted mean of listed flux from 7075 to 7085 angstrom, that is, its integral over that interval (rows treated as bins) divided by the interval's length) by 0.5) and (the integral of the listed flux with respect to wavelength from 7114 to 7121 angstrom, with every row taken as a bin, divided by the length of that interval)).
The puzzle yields 0.341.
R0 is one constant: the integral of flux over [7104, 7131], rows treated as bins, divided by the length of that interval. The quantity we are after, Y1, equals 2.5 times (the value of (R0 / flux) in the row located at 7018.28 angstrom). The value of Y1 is 2.46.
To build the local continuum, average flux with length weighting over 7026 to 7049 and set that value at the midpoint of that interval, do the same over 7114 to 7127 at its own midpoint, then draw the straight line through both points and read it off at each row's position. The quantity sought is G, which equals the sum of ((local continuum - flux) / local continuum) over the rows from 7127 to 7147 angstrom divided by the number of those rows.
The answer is -0.016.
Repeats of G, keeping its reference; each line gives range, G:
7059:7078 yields 0.001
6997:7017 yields 0.023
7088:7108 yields -0.011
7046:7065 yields -0.003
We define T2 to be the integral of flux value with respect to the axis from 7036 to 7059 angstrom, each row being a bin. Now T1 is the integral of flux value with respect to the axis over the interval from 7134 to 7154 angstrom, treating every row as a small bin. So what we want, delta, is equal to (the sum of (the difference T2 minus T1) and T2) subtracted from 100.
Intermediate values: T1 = 967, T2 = 1148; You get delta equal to -1228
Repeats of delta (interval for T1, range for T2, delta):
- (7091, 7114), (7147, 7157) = 261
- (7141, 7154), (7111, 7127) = -813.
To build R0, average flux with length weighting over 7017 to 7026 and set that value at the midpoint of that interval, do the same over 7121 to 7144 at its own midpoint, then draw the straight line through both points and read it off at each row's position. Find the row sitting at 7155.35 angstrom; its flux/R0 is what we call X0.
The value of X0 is 1.00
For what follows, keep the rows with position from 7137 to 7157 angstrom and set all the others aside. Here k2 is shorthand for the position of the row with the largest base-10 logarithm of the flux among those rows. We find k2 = 7138.90 angstrom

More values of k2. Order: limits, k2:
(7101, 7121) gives 7102.82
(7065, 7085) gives 7083.22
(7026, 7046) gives 7044.19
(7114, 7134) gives 7132.32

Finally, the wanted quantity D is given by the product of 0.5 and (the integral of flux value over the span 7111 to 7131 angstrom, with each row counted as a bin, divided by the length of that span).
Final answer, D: 24.1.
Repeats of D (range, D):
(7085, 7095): 24.7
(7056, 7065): 24.7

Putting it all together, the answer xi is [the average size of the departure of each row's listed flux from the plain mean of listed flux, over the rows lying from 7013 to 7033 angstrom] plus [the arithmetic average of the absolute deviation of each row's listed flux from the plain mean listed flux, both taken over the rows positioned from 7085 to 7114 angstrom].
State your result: 0.61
